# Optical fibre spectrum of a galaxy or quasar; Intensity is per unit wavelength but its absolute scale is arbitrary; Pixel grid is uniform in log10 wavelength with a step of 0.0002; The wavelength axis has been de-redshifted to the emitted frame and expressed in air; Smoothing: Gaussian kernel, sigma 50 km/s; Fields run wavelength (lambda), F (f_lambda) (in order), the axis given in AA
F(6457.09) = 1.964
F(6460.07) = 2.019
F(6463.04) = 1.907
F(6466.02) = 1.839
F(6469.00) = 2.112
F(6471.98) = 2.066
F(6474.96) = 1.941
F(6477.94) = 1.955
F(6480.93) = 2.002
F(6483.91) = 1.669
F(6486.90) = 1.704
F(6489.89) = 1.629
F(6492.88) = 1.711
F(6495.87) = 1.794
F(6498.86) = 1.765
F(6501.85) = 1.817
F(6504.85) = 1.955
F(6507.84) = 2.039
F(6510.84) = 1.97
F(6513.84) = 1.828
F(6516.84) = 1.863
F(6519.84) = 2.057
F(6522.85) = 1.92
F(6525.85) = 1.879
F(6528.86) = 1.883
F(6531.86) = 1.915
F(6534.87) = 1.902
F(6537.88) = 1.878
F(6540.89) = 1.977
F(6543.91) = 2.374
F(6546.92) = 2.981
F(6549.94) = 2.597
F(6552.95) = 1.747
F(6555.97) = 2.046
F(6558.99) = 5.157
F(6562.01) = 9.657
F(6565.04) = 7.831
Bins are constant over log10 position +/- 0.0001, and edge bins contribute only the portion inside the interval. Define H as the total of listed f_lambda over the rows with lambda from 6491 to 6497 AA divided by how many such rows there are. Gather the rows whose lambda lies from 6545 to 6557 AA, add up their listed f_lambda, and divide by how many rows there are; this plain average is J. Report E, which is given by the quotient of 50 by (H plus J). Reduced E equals 12.2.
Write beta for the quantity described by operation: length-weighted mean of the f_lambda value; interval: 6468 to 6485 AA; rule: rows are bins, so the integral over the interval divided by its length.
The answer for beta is 1.96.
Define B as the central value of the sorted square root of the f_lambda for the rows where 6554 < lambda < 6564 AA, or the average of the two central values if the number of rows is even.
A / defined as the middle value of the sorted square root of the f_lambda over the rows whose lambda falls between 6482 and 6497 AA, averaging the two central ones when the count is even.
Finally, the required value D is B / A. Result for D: 1.74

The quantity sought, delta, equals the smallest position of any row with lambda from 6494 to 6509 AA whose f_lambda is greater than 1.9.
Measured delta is 6504.85 AA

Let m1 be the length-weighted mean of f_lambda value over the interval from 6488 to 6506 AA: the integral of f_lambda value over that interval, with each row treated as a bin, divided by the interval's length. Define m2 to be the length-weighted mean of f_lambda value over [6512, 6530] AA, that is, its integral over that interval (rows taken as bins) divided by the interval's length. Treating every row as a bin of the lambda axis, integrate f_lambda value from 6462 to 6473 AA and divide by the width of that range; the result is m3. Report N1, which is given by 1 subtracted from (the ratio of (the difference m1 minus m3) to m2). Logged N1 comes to -1.108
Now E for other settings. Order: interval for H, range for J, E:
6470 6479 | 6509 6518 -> 12.9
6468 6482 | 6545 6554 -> 11.2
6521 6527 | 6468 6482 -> 12.8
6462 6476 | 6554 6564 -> 6.6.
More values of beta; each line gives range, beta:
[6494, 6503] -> 1.79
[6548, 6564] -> 4.31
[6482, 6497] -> 1.71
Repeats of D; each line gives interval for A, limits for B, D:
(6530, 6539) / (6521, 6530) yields 0.99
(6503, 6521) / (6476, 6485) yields 1.00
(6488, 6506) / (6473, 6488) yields 1.04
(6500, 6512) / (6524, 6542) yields 0.98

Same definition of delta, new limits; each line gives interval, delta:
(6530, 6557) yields 6531.86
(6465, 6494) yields 6469.00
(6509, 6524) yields 6510.84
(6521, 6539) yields 6522.85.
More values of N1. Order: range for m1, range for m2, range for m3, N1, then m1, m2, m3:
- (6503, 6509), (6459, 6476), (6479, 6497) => -0.884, 1.98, 1.98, 1.75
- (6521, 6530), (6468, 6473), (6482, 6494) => -0.899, 1.90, 2.09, 1.69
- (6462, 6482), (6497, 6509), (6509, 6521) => -0.976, 1.97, 1.89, 1.93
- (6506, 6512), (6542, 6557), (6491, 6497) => -0.888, 2.00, 2.35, 1.74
